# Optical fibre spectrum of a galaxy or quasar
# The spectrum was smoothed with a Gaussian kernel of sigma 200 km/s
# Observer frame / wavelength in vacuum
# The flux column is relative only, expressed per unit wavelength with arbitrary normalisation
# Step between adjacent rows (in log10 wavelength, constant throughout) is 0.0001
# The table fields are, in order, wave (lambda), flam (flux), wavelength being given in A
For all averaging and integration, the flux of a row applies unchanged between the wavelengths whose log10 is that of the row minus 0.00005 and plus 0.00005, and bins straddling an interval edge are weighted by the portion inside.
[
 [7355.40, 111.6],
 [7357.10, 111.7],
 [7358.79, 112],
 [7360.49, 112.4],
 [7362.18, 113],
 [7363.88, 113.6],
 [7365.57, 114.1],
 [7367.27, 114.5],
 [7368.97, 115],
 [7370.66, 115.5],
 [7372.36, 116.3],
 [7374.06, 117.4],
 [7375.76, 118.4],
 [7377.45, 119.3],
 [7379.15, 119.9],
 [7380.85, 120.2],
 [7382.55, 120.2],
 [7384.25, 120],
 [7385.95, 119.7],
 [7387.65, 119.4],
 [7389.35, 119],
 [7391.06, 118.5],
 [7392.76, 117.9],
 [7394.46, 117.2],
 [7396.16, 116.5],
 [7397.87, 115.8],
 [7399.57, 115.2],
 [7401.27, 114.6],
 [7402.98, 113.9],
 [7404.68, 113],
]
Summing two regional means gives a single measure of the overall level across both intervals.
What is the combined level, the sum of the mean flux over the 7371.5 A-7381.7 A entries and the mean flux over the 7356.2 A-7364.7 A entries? 231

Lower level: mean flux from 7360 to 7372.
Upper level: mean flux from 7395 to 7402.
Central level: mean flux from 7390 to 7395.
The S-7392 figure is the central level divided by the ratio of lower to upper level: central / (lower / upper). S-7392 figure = 119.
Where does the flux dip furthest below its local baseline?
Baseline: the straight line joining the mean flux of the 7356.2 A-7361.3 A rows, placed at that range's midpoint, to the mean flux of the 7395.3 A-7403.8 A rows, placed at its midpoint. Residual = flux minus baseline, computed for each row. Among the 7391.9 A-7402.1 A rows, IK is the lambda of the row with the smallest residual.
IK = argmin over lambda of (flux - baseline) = 7401.27 A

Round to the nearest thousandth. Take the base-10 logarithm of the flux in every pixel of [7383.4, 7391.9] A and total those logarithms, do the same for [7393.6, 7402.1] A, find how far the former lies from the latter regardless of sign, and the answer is 0.064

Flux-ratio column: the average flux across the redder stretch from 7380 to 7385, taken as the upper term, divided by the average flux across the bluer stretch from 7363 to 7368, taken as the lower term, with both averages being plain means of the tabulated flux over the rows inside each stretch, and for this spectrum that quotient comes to 1.05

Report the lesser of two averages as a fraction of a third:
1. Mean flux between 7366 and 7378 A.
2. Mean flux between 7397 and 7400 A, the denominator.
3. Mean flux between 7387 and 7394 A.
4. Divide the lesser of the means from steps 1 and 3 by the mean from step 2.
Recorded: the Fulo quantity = 1.01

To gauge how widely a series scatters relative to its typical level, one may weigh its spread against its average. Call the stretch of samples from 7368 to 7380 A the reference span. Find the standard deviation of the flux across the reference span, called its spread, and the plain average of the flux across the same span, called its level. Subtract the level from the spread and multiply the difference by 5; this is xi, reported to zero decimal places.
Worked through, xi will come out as -578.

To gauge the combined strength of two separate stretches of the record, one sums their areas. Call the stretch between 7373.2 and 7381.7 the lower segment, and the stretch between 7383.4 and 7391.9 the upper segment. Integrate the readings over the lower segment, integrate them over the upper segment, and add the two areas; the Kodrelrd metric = 2026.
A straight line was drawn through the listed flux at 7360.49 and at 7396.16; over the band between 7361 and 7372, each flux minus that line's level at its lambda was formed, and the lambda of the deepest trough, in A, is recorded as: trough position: 7362.18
